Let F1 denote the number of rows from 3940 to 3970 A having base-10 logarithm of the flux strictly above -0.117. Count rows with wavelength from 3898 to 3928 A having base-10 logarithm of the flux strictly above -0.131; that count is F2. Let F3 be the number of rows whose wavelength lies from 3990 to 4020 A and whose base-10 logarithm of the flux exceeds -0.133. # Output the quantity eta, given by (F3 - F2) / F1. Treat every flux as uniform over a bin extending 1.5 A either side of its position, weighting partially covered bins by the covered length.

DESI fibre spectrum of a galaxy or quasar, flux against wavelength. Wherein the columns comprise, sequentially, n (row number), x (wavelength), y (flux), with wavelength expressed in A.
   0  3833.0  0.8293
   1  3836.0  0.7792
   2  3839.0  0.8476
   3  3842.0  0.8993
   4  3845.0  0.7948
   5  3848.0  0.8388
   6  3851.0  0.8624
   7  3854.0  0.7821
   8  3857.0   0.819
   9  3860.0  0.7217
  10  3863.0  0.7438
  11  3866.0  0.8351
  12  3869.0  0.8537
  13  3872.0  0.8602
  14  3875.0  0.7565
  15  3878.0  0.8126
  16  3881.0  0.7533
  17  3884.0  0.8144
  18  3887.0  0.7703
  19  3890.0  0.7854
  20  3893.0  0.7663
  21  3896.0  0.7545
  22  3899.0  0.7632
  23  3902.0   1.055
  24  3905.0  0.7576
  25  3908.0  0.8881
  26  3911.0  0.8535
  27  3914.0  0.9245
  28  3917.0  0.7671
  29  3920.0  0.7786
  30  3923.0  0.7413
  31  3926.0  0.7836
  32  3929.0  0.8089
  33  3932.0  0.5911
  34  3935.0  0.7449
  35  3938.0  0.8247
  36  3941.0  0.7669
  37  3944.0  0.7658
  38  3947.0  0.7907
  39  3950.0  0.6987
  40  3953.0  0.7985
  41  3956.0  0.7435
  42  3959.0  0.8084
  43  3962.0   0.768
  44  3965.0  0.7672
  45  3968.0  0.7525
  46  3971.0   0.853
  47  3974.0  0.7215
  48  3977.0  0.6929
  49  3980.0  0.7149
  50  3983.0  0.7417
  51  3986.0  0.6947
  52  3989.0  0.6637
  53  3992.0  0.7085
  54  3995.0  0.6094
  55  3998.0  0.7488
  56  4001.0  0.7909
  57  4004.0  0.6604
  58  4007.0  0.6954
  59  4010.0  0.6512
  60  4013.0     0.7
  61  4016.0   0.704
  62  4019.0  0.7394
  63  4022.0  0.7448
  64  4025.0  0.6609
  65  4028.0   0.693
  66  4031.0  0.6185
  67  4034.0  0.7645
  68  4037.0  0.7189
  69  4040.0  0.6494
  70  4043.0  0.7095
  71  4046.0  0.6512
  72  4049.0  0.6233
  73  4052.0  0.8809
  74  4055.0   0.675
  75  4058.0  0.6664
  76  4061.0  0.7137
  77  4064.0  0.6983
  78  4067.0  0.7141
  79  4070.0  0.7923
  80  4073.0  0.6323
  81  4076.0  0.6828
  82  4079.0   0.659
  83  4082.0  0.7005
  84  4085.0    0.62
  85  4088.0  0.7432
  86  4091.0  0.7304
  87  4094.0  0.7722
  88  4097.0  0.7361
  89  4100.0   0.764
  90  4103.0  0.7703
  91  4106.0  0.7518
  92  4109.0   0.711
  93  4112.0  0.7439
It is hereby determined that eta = -1.0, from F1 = 7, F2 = 10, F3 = 3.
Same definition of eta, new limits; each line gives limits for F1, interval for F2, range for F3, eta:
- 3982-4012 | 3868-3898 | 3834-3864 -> -1.0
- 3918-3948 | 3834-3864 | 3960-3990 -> -0.6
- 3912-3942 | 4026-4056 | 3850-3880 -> 1.0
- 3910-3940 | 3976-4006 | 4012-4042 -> 0.0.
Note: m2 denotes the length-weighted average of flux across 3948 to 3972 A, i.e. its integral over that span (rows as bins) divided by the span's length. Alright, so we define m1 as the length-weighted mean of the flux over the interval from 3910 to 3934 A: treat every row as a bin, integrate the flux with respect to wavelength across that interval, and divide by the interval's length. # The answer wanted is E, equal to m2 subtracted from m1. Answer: 0.01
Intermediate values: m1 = 0.78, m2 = 0.77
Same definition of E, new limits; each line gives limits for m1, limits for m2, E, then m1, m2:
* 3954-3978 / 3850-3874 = -0.04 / 0.77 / 0.81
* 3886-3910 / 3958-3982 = 0.06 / 0.82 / 0.76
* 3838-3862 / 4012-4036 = 0.12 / 0.82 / 0.70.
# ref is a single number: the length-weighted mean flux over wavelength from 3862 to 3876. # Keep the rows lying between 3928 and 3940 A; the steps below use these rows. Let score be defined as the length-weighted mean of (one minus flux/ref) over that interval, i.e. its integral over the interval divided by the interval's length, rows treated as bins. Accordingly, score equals 0.09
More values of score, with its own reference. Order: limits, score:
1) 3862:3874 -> -0.01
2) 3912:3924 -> 0.01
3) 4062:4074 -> 0.12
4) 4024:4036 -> 0.16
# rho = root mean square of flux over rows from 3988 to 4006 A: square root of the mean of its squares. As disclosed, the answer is 0.70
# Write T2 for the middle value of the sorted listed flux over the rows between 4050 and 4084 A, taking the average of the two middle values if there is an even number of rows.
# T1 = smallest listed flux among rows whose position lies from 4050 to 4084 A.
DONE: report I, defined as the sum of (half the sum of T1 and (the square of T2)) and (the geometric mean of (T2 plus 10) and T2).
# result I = 3.29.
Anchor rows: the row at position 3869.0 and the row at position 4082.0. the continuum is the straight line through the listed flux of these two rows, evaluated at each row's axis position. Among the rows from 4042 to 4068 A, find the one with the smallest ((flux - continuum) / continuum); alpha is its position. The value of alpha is 4049.0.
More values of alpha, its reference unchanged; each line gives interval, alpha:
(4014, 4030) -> 4025.0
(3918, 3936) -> 3932.0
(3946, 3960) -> 3950.0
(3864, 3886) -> 3875.0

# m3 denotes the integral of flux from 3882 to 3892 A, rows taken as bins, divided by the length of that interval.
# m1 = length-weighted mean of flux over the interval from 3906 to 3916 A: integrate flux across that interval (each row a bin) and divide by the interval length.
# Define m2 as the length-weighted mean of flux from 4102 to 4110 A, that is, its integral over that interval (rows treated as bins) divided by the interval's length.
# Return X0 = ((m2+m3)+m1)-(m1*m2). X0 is 1.76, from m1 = 0.88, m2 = 0.74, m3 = 0.79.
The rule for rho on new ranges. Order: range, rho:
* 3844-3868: 0.80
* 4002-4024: 0.70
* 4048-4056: 0.73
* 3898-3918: 0.86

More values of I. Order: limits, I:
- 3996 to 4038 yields 3.30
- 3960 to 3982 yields 3.47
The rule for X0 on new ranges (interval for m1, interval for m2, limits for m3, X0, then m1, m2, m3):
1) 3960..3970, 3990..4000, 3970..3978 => 1.68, 0.77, 0.69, 0.75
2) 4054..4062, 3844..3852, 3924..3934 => 1.68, 0.68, 0.83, 0.73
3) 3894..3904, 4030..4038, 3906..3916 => 1.83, 0.85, 0.70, 0.88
